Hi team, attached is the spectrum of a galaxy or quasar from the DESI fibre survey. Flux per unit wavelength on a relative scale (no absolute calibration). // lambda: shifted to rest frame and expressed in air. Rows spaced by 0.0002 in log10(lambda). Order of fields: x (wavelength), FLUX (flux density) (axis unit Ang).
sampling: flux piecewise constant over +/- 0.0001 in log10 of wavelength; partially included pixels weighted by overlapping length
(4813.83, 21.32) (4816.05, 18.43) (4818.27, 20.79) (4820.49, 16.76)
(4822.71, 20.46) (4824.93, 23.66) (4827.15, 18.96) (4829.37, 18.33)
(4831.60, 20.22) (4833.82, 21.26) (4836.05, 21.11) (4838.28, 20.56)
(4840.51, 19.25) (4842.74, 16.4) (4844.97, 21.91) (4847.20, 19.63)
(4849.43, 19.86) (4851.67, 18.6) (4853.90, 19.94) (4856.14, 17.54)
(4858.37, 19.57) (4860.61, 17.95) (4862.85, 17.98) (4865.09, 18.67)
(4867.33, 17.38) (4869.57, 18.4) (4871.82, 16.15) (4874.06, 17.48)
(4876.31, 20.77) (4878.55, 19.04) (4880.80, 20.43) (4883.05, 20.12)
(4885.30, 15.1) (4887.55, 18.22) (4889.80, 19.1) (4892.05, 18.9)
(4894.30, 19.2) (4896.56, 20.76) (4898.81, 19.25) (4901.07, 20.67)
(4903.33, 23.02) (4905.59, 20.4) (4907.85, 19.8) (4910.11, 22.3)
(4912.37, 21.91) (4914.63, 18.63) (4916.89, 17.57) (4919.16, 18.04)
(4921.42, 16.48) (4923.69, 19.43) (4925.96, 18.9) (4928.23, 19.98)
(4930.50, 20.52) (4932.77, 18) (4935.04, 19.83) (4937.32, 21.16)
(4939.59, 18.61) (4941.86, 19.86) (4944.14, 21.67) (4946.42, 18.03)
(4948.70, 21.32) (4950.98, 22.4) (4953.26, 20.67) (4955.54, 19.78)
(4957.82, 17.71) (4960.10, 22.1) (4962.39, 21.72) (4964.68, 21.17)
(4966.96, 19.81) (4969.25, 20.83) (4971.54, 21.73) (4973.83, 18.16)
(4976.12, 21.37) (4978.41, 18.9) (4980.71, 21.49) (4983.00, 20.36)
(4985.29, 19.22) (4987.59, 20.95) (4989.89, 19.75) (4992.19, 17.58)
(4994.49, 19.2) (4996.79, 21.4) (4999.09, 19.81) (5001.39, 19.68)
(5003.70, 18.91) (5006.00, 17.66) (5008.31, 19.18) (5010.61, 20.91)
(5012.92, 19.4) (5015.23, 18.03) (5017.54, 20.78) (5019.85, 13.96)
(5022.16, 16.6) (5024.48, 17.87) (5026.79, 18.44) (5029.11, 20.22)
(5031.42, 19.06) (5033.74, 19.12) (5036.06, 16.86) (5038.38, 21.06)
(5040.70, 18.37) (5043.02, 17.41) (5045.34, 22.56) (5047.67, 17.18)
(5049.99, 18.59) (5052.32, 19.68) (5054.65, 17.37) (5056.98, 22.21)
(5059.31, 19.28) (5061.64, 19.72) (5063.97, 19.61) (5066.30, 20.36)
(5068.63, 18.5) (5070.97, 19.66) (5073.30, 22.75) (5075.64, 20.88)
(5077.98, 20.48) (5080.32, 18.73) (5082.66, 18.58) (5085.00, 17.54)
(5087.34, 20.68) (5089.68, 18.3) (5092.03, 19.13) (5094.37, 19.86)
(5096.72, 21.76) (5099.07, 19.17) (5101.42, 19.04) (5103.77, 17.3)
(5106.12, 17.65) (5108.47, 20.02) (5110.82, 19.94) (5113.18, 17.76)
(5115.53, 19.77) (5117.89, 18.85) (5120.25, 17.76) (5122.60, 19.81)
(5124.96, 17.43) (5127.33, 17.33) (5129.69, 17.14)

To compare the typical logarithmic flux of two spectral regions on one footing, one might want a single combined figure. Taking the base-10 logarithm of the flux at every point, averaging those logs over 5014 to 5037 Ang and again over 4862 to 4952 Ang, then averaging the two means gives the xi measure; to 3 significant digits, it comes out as 1.27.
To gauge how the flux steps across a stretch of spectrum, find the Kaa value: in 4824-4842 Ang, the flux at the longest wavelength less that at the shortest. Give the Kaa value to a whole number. -4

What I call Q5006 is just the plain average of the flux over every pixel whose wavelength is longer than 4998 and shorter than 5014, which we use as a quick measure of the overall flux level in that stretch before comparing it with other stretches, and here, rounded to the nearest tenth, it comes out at 19.4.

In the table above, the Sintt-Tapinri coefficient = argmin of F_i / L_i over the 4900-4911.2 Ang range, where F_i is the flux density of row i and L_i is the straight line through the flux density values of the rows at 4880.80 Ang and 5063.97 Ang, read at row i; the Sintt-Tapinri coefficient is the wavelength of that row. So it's 4907.85 Ang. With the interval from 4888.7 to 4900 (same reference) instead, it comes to 4892.05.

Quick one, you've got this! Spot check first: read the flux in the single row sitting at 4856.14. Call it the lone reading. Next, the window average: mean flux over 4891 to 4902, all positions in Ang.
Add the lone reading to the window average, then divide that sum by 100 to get 0.373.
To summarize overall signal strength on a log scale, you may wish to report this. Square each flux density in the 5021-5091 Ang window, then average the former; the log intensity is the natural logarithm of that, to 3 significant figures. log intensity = 5.92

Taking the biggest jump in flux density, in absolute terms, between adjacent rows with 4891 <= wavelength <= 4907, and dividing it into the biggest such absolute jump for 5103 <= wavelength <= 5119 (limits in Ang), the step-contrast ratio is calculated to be 0.9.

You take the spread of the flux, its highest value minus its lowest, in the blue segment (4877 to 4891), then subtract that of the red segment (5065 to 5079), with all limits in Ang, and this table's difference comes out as 1.1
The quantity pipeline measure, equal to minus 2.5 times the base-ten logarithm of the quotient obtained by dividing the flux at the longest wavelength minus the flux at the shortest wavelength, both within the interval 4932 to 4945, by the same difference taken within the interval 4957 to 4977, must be 0.0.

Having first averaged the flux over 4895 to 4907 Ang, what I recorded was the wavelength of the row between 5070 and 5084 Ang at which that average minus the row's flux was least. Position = 5073.30 Ang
